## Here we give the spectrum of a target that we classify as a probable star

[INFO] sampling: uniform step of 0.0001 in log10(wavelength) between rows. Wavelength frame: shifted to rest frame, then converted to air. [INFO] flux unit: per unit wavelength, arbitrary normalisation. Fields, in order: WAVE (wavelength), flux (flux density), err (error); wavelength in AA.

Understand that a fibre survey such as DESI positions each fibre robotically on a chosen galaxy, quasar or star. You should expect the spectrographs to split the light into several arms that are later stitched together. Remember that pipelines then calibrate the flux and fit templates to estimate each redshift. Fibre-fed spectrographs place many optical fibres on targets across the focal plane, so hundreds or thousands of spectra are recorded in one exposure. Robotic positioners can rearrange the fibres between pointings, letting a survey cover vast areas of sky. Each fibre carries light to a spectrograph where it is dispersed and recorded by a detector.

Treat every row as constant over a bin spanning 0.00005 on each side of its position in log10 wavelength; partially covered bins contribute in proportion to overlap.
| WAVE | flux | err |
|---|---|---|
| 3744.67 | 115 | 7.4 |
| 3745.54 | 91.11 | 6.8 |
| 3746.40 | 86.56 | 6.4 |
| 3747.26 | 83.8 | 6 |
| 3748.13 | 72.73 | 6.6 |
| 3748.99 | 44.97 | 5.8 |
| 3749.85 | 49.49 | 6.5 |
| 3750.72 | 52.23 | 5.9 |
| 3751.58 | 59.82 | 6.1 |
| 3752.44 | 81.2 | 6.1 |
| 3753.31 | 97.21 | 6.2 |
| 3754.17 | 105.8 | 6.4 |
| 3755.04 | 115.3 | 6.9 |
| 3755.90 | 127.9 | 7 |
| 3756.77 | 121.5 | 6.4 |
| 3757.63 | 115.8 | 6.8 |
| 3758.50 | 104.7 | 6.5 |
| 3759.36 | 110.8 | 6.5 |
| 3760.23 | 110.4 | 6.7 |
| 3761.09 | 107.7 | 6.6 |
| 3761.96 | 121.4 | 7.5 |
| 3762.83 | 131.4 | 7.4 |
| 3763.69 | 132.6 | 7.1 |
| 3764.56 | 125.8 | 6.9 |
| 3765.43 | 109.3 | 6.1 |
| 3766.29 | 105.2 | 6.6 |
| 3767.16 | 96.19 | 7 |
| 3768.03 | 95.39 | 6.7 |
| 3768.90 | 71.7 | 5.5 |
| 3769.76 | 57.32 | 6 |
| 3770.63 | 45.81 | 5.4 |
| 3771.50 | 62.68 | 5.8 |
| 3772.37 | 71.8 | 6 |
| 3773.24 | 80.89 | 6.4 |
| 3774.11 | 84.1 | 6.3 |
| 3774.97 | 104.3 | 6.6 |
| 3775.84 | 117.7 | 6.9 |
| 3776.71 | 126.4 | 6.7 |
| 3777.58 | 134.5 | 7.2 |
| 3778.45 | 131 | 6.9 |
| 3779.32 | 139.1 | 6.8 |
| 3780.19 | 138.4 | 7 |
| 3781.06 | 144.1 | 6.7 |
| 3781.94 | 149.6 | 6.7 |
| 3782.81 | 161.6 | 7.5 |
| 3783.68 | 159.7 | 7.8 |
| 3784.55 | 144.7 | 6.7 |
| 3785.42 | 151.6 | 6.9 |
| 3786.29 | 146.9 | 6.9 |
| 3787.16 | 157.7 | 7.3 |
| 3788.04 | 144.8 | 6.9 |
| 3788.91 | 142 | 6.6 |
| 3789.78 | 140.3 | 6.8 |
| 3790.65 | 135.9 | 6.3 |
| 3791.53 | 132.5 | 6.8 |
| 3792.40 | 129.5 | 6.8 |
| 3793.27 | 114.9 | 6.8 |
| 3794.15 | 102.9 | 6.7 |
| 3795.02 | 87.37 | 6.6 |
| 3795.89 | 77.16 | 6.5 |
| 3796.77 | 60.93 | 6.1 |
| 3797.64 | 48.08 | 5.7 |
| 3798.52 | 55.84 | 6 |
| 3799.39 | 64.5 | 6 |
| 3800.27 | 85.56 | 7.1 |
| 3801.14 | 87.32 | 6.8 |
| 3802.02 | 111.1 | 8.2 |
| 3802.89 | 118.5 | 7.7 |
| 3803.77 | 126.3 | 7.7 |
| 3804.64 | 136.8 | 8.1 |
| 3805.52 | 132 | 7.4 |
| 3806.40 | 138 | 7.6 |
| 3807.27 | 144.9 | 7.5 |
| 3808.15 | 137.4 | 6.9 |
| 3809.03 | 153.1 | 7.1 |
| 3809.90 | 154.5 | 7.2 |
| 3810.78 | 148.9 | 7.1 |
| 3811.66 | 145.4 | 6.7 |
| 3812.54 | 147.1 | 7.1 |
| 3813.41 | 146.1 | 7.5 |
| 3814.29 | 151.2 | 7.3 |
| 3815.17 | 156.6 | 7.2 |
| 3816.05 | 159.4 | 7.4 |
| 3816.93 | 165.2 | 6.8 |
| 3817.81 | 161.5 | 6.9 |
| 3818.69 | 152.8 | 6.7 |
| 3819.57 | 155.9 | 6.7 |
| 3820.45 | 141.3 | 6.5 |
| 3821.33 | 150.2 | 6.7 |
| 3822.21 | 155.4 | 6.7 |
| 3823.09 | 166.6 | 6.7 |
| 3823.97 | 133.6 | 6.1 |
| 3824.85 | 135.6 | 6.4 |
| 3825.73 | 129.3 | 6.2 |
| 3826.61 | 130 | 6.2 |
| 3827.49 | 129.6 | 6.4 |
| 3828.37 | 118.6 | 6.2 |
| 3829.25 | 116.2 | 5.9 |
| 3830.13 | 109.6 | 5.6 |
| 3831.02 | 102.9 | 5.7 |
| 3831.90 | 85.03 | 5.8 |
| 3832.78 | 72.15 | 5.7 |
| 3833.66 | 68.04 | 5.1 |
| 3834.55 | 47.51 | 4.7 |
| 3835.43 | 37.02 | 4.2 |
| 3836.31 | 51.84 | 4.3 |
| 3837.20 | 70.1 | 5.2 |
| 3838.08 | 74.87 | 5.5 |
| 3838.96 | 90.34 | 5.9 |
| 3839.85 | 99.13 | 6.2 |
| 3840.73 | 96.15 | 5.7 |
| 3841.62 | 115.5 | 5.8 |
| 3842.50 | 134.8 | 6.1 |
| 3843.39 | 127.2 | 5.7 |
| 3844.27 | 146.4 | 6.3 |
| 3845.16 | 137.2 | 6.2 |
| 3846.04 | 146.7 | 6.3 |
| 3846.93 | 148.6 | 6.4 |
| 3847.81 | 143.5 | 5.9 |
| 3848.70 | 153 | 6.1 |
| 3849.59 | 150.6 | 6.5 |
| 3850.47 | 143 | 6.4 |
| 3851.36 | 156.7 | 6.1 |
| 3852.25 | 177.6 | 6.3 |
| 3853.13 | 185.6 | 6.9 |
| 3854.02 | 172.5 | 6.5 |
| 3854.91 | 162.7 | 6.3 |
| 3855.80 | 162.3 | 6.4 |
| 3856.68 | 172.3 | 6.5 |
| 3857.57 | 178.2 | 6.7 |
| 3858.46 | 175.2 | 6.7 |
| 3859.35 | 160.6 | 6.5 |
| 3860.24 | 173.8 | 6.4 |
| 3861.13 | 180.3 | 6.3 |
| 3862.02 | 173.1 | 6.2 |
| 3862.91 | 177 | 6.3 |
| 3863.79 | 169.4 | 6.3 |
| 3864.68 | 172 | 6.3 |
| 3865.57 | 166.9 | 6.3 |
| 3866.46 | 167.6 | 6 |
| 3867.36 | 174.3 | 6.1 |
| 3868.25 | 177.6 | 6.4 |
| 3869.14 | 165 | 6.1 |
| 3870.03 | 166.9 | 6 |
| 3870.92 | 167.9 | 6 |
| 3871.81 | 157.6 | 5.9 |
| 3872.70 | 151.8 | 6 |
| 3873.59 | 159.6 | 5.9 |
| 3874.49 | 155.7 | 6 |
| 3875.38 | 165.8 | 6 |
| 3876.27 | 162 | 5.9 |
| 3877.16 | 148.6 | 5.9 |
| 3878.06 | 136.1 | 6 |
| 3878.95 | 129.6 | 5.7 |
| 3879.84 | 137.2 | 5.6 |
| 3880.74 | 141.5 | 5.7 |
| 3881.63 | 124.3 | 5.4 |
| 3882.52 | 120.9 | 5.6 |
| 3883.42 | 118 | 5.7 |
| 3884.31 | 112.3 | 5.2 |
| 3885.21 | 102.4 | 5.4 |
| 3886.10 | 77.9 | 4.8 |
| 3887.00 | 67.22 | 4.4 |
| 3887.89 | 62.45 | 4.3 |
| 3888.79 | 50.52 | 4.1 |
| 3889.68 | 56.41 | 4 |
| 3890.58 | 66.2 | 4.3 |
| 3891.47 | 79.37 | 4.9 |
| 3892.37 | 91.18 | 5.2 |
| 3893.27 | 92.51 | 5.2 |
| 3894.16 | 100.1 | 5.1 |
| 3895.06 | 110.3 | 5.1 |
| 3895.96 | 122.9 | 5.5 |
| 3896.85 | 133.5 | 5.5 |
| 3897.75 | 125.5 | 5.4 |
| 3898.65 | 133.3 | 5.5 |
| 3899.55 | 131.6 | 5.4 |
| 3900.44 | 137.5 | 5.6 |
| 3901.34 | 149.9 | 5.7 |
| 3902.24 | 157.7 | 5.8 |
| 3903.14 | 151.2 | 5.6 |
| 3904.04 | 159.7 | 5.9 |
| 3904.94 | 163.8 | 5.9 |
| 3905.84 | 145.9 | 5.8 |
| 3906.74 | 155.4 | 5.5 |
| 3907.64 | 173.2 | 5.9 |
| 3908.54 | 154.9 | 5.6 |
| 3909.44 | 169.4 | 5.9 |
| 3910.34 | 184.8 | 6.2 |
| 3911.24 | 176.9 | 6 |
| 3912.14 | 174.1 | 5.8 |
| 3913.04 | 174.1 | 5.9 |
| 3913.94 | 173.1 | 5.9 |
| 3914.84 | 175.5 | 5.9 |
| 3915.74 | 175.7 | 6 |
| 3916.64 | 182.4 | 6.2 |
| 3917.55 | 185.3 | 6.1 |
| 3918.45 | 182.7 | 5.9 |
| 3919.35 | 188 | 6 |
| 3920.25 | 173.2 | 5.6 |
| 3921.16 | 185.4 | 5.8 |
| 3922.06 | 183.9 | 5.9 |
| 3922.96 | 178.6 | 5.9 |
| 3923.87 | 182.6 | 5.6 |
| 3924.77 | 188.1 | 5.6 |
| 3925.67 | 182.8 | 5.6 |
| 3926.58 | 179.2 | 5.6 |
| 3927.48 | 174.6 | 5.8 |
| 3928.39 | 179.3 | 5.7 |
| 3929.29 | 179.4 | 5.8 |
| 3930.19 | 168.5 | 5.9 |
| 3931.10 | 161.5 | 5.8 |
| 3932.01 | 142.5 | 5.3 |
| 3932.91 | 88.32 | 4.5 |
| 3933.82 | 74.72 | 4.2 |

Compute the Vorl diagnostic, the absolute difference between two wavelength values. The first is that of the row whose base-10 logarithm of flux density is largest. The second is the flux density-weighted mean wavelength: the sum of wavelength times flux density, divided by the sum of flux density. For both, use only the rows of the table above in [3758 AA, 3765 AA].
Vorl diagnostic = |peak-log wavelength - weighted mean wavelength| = 2.0 AA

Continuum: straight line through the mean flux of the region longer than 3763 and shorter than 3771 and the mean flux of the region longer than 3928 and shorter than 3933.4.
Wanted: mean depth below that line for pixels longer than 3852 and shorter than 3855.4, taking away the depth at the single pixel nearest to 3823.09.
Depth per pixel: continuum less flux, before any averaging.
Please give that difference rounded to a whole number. 3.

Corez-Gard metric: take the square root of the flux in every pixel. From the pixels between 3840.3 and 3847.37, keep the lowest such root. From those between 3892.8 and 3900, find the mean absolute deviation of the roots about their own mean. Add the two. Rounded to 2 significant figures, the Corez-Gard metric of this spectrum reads 10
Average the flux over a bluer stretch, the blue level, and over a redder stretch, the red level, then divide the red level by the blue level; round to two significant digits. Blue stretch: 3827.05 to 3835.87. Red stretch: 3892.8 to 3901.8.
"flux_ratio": 1.4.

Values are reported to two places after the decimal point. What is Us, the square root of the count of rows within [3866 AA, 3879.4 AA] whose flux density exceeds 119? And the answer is 3.87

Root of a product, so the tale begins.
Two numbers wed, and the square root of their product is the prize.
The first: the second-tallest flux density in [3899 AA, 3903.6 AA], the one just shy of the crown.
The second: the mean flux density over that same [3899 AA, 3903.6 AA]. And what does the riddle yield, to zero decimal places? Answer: 148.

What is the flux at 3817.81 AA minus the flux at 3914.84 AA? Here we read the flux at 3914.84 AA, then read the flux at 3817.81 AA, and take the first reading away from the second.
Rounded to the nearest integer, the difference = -14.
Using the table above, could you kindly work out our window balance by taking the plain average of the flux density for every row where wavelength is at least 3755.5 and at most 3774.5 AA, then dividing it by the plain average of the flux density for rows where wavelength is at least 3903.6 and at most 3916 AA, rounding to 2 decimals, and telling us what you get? 0.59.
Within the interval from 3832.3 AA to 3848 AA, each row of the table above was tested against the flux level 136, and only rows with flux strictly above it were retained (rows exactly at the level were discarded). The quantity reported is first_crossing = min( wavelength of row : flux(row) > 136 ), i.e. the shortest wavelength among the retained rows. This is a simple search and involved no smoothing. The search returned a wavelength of 3844.27 AA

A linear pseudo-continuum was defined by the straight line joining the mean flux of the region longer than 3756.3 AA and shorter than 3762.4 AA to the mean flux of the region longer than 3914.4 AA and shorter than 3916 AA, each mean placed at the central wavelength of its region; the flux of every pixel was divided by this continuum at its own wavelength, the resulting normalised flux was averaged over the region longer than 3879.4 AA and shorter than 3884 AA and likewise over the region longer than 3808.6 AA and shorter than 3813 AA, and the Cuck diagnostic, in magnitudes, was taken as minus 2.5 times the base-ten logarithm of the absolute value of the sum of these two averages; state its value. -0.70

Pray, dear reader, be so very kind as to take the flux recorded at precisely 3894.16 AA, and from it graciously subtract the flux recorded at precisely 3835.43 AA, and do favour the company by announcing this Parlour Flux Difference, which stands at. 63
